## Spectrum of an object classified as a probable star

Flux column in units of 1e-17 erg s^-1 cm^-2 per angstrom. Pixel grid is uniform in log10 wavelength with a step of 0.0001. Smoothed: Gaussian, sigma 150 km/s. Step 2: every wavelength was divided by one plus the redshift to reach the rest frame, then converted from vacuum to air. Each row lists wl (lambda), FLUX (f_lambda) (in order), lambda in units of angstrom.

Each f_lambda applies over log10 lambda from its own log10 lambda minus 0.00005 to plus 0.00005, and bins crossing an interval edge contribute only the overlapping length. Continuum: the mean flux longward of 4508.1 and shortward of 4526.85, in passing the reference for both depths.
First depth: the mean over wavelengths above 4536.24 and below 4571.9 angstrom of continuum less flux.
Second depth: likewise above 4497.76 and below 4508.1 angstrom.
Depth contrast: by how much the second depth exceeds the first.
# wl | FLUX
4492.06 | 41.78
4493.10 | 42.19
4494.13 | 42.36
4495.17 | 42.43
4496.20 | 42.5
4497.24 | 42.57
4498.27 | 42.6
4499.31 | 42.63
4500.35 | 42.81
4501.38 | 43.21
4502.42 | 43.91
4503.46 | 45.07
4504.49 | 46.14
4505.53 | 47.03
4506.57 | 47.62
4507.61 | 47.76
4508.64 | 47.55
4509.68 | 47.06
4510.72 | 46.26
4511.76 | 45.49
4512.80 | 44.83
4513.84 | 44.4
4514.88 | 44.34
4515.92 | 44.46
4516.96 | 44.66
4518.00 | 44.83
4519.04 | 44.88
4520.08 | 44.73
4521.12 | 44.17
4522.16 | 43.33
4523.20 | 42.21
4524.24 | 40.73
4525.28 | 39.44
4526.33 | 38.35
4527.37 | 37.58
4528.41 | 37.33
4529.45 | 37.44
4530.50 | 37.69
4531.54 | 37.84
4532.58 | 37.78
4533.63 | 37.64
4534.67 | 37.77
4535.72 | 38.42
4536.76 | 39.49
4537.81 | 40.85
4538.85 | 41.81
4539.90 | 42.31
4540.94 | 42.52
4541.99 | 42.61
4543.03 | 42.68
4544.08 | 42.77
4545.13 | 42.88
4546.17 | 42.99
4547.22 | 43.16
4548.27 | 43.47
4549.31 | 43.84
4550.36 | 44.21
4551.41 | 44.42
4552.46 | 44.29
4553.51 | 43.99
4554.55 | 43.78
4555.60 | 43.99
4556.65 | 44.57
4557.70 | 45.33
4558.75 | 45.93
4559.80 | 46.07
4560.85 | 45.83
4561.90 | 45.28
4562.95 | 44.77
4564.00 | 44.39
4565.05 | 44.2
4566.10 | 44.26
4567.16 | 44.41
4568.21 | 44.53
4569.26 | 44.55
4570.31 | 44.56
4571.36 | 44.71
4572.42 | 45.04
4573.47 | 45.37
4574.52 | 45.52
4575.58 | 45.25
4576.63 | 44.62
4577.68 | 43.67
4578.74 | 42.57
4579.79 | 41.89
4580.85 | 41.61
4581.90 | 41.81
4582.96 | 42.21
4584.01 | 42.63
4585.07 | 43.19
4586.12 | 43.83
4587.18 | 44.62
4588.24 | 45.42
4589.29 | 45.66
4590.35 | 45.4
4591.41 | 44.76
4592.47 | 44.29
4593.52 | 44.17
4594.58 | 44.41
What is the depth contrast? -1.1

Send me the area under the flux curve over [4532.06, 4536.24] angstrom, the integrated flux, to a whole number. 158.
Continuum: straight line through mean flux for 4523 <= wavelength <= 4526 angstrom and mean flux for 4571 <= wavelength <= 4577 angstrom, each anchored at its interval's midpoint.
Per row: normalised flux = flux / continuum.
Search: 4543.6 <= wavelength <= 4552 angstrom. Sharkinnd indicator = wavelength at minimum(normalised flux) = 4544.08 angstrom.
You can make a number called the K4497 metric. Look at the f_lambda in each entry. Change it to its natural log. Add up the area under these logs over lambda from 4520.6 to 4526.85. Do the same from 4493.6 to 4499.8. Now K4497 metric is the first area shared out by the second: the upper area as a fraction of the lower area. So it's 1.00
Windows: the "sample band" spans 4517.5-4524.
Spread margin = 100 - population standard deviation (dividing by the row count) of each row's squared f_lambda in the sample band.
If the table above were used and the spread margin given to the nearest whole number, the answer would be 15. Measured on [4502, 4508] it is -28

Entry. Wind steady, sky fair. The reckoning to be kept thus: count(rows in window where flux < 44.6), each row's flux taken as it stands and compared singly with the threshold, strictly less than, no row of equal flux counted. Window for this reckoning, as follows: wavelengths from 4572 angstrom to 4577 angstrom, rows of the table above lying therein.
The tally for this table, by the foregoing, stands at 0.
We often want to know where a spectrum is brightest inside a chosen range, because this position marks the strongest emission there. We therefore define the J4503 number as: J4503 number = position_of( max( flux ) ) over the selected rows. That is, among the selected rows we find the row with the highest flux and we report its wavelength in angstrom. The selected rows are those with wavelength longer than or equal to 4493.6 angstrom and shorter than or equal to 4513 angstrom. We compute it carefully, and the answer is 4507.61 angstrom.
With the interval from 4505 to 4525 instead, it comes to 4507.61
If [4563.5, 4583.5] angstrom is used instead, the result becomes 4574.52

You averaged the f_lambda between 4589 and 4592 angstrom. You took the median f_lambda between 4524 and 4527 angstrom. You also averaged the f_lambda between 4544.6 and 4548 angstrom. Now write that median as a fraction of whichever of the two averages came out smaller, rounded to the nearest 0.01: 0.92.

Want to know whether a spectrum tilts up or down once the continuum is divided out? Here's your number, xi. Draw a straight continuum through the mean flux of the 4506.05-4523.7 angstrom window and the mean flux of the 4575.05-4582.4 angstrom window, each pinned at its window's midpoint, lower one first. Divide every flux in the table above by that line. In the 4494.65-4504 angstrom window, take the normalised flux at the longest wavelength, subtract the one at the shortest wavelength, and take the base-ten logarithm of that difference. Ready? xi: -1.20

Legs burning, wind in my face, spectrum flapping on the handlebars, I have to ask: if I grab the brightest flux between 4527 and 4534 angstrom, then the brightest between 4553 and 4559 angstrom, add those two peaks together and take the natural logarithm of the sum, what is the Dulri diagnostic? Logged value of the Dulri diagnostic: 4.428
